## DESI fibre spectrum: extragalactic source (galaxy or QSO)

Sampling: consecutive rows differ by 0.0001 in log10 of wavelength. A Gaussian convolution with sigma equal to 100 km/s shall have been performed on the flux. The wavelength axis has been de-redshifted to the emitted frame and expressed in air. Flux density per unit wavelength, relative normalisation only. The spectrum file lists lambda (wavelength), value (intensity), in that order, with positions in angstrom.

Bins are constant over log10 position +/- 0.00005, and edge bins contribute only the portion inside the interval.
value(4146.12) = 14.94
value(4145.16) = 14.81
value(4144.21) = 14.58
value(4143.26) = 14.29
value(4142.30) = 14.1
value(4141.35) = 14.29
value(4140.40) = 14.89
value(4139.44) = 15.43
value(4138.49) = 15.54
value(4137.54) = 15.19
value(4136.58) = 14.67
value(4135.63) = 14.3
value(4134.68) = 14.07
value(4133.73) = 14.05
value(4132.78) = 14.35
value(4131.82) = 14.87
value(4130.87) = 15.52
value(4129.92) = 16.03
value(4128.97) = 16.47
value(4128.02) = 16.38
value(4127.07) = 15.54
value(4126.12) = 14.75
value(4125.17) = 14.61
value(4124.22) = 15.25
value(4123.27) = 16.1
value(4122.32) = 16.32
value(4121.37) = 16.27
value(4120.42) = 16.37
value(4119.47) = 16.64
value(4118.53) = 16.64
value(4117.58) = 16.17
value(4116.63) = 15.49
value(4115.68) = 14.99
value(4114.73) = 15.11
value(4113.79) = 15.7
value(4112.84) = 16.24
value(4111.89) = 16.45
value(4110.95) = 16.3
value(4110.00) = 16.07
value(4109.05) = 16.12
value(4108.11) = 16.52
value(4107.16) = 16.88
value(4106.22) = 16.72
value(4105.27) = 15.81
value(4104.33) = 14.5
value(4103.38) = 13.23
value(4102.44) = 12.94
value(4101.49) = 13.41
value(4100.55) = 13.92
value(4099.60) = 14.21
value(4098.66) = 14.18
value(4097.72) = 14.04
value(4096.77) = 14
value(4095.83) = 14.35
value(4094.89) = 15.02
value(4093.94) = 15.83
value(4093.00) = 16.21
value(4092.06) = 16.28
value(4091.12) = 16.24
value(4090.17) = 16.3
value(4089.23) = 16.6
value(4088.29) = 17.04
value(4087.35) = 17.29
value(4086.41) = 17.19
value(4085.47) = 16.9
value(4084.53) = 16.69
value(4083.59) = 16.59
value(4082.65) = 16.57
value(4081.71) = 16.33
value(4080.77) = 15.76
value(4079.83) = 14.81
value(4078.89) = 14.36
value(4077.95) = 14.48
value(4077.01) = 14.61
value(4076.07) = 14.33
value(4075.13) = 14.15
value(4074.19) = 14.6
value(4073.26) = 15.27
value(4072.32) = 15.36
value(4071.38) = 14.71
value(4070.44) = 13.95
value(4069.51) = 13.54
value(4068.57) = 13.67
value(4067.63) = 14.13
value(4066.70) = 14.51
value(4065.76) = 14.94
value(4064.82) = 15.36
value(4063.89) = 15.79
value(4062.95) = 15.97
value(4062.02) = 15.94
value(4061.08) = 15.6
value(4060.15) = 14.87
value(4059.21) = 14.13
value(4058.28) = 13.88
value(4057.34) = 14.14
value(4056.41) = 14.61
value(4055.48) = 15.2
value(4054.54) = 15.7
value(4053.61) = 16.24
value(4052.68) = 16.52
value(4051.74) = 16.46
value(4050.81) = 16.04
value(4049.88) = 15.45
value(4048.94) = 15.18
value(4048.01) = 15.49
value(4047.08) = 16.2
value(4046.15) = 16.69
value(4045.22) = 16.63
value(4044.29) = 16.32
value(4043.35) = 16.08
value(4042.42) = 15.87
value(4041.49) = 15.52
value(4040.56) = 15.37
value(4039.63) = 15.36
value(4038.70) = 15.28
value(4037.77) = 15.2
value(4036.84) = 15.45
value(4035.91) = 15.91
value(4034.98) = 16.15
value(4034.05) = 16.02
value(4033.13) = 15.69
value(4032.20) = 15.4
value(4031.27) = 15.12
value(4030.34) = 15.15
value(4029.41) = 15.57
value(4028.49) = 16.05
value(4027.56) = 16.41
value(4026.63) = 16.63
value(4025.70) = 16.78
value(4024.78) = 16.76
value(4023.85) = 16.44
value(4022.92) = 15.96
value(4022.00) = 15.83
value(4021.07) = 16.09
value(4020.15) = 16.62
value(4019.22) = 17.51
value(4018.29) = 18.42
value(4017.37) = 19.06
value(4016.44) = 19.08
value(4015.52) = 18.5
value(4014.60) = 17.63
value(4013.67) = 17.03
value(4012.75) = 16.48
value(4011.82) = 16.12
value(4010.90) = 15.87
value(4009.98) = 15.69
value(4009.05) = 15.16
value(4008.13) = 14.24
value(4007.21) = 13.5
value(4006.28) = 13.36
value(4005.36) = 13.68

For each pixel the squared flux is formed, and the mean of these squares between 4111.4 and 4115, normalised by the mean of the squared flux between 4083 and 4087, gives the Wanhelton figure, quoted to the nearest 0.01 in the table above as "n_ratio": 0.89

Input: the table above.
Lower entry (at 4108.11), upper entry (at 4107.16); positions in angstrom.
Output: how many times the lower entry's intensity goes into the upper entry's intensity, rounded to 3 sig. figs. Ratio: 1.02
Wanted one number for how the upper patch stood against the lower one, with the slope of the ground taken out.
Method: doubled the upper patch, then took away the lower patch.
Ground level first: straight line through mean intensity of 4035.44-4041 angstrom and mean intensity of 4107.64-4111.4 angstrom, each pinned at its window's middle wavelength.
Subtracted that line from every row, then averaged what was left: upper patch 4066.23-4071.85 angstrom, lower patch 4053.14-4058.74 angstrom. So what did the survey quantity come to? -2.7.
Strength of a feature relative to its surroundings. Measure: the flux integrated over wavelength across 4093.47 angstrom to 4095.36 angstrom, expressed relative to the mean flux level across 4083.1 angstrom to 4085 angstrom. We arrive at 1.75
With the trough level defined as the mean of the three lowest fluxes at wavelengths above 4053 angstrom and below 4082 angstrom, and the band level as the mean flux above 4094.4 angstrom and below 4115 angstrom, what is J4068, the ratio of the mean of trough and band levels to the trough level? 1.05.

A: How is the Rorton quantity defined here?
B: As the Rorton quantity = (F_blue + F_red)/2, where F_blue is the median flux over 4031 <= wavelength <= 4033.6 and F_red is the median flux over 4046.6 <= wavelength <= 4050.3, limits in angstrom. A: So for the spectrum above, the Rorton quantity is 15.4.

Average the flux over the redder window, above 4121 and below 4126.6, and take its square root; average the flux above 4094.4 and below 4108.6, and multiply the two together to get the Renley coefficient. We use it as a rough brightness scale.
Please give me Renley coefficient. 58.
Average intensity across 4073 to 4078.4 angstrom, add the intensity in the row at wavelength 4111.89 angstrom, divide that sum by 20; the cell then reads 1.55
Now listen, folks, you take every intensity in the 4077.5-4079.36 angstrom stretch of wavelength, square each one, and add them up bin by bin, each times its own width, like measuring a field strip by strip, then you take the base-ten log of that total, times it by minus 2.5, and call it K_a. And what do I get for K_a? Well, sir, -6.5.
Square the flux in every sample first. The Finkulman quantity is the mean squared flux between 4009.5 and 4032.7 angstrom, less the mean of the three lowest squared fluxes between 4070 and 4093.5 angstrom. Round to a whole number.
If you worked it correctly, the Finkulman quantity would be 78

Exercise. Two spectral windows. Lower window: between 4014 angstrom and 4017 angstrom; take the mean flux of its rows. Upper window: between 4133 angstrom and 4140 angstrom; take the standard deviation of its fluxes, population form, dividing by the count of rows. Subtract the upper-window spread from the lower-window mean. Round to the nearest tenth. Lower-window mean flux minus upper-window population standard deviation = 17.8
